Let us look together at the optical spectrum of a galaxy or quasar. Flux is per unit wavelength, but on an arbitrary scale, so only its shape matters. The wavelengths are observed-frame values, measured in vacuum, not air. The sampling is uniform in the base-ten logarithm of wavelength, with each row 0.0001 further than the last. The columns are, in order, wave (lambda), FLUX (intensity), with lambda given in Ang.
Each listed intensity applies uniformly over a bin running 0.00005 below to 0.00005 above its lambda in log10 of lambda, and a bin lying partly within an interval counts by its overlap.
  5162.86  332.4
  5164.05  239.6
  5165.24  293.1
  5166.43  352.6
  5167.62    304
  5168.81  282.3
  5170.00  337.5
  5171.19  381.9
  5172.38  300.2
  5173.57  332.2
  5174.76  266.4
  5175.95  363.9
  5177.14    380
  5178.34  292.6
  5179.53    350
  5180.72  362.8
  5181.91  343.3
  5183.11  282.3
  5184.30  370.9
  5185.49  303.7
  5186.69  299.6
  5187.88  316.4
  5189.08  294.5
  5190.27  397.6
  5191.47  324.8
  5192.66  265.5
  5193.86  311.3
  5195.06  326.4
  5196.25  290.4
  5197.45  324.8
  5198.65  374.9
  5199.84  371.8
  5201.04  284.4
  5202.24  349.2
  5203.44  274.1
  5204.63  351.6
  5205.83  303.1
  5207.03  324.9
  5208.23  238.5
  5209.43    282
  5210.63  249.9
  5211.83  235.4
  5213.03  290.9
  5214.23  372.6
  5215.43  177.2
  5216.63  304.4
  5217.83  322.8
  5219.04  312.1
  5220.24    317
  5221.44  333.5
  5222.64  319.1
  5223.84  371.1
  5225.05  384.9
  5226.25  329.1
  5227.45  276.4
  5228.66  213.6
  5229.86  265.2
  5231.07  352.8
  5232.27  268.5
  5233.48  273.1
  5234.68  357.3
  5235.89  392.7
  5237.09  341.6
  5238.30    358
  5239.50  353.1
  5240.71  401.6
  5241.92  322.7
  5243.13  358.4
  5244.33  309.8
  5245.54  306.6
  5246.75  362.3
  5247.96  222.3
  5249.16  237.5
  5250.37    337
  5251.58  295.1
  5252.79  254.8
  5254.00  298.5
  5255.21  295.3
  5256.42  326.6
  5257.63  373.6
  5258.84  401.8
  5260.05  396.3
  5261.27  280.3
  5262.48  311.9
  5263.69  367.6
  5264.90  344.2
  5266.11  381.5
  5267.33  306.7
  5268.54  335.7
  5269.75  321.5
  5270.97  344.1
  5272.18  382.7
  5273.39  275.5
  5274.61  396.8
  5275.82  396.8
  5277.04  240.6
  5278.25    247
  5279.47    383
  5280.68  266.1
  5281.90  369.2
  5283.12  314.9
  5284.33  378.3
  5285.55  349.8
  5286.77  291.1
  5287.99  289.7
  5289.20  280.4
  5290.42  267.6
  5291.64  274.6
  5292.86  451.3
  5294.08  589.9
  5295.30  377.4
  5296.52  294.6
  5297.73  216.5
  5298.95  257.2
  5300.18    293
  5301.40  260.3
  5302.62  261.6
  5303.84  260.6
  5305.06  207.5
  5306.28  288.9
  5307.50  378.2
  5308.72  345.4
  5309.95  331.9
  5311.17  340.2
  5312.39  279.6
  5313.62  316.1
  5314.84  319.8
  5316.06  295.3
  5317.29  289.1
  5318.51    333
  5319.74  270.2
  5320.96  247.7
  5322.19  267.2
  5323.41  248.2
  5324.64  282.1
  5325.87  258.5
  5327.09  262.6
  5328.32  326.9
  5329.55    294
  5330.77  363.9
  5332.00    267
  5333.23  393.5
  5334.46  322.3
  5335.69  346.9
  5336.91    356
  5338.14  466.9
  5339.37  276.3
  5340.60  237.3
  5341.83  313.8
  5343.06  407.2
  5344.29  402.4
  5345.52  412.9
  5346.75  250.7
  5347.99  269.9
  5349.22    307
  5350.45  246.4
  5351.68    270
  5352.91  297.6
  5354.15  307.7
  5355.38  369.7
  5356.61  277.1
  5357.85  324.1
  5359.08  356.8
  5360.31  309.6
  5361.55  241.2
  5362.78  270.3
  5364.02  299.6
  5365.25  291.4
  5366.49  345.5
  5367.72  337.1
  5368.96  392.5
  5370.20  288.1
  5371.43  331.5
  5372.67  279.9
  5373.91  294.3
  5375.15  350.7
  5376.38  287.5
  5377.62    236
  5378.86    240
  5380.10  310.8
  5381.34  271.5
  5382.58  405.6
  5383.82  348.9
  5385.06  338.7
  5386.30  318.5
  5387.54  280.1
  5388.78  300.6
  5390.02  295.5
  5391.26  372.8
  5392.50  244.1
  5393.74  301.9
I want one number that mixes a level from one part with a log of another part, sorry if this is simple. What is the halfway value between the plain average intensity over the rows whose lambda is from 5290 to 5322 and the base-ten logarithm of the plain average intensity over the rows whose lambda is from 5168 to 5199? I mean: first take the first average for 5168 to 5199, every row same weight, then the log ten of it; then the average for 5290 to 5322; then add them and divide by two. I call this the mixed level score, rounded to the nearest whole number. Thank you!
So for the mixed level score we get 156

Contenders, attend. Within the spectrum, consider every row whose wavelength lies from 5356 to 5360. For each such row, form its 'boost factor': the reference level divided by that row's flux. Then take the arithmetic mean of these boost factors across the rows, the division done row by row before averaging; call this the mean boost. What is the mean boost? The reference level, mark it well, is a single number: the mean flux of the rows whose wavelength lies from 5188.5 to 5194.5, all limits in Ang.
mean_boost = 1.01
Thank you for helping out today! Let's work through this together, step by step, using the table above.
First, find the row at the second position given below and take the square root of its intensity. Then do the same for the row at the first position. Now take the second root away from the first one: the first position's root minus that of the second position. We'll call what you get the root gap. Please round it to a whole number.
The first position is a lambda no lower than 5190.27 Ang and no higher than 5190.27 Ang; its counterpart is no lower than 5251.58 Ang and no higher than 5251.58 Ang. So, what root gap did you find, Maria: 3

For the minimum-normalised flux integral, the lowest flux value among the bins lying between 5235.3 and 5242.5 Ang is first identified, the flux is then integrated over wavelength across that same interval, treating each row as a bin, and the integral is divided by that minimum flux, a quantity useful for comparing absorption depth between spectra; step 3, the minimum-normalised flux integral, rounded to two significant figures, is 8.1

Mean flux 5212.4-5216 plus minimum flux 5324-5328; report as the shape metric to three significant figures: 539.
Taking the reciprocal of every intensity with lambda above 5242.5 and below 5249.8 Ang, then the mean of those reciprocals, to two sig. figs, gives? 0.0035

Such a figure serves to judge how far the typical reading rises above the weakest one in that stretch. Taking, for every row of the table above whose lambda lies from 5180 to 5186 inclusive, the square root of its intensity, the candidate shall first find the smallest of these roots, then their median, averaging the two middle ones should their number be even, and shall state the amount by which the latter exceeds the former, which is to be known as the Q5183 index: 1.7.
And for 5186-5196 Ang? 1.4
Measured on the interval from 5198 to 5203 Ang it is 2.1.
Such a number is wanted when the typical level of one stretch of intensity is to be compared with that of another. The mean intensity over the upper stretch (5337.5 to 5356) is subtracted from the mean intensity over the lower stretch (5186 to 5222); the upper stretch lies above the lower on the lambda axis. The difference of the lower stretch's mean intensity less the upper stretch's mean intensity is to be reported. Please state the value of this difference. -15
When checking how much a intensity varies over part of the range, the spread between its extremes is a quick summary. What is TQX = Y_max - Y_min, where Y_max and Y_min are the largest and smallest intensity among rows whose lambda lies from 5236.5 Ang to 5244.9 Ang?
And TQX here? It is 92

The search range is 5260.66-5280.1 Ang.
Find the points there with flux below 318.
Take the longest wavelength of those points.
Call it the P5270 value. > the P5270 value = 5278.25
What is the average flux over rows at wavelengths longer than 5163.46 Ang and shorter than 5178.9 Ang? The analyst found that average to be 317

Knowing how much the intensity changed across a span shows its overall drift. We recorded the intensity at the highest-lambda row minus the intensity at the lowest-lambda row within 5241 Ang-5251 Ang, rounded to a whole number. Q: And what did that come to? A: 14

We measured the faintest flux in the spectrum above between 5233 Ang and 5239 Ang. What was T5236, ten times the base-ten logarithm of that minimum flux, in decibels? 24.4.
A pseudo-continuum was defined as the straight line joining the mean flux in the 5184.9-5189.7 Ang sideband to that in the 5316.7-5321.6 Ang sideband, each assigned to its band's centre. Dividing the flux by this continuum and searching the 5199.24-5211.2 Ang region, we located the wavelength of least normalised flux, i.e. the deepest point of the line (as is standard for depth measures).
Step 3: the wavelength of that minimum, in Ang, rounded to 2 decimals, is 5208.23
